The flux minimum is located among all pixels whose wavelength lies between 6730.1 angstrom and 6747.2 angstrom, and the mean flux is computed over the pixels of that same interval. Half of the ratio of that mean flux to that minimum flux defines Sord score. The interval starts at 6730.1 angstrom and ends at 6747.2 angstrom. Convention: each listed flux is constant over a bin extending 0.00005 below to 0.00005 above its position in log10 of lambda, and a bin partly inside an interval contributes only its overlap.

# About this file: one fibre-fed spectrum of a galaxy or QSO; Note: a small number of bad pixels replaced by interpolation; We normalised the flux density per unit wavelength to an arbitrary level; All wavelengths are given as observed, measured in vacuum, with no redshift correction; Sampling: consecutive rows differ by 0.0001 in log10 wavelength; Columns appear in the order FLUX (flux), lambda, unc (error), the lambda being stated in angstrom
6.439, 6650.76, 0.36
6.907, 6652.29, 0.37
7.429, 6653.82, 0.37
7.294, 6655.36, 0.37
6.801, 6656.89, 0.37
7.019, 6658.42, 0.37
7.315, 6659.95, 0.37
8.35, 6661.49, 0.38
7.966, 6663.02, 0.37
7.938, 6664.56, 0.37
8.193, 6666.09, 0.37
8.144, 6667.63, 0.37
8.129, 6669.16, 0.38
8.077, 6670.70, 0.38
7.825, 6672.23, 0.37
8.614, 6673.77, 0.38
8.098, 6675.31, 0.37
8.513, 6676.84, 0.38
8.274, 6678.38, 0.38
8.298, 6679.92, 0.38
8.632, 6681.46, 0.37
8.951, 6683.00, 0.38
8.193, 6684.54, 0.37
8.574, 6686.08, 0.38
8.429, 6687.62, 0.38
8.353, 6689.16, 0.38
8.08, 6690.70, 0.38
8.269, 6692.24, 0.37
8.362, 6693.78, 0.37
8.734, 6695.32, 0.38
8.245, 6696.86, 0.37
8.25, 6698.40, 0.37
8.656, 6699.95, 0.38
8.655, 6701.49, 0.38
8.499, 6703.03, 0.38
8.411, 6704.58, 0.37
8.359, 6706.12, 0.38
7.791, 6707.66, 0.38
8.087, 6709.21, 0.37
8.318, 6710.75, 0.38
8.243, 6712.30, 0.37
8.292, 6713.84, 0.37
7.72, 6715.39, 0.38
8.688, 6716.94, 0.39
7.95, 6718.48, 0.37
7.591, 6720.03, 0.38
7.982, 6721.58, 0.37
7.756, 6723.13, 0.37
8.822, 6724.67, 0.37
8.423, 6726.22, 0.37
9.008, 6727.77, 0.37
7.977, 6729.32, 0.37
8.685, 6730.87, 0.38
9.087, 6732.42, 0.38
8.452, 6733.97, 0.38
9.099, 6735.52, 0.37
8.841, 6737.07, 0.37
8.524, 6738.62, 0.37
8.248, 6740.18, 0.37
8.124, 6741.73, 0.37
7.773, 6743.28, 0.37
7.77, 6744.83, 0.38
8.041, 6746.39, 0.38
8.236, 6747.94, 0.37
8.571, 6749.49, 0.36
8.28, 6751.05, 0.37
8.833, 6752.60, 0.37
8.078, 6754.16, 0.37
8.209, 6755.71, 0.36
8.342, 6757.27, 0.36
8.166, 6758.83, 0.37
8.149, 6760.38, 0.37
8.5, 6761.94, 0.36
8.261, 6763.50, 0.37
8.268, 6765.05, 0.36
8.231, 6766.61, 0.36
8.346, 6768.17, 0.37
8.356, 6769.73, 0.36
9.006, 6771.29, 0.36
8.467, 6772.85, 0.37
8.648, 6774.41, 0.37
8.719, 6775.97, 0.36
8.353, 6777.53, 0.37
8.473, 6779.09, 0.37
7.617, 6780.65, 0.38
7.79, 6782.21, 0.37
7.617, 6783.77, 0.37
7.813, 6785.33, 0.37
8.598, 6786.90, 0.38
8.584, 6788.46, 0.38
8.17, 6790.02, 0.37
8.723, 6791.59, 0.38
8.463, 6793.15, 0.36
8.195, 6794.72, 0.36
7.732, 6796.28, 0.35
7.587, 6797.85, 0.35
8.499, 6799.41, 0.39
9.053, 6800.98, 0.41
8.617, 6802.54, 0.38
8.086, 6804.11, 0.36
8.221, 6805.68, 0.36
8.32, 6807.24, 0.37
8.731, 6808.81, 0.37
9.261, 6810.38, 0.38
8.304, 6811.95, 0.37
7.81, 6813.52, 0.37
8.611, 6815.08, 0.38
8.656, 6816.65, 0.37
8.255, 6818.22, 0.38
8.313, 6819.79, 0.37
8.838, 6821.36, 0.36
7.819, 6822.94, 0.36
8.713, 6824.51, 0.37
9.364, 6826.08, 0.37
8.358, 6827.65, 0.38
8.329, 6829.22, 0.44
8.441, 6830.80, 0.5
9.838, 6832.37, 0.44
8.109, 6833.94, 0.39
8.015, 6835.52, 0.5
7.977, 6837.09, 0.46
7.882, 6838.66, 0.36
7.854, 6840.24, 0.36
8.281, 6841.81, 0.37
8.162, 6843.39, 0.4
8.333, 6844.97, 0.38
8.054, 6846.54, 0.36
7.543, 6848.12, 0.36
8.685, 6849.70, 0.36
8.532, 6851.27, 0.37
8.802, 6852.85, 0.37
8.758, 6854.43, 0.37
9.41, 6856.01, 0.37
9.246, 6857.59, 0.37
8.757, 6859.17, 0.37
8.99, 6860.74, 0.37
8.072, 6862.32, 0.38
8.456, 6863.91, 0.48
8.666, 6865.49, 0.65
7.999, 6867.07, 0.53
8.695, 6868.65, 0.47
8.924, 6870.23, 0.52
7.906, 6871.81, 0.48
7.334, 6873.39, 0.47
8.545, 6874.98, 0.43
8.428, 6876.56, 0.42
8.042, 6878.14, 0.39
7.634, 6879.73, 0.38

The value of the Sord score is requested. 0.542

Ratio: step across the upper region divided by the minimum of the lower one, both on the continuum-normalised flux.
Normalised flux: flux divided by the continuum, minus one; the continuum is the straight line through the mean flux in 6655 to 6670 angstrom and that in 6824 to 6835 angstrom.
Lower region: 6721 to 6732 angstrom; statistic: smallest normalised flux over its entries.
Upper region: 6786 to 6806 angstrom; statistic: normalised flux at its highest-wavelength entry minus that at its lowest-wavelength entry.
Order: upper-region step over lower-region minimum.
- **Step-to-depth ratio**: 1.4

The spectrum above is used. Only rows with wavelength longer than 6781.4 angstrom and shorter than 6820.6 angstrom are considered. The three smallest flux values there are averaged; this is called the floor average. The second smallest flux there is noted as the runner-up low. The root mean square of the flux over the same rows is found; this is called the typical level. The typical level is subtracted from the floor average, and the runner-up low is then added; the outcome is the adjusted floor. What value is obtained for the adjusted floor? 6.93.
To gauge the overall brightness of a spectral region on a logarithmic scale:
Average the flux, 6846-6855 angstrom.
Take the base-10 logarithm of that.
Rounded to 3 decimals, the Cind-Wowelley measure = 0.924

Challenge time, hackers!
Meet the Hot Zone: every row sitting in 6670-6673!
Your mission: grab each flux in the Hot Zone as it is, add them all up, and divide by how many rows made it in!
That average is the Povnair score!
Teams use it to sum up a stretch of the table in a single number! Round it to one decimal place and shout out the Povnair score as 8.0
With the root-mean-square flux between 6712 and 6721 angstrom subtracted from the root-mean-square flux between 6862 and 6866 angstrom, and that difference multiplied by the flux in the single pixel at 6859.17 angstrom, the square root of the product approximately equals 1.7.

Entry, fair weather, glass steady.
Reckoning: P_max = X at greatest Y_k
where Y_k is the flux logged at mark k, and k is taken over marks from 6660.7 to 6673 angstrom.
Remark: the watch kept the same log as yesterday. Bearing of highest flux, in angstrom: 6661.49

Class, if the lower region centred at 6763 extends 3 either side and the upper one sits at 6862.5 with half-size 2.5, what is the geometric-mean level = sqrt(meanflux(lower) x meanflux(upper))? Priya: 8.40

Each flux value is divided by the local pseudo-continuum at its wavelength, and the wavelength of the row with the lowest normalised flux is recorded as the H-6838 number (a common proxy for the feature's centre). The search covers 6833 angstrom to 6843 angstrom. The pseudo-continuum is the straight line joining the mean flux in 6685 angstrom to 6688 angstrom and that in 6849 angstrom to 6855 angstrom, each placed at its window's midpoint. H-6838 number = 6840.24 angstrom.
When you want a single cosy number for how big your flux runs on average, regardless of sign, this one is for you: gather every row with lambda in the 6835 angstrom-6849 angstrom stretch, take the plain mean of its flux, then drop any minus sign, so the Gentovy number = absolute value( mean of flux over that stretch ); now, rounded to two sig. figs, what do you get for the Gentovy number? 8.0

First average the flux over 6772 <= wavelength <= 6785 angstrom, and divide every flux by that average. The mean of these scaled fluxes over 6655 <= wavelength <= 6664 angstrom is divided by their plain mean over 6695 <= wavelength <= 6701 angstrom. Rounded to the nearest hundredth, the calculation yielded 0.88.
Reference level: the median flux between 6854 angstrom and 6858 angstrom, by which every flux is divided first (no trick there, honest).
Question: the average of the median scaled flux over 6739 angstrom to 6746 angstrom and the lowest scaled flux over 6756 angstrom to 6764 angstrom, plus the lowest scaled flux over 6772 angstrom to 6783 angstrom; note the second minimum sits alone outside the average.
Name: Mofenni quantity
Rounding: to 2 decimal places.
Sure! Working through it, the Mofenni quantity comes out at 1.69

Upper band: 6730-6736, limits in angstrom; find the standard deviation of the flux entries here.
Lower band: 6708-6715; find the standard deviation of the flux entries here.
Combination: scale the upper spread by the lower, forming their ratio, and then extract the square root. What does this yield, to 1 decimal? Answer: 1.8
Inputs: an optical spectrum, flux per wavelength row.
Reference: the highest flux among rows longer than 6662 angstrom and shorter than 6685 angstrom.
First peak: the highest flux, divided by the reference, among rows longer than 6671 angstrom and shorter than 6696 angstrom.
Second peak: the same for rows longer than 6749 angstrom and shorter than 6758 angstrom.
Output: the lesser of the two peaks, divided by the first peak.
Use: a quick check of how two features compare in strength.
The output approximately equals 0.99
